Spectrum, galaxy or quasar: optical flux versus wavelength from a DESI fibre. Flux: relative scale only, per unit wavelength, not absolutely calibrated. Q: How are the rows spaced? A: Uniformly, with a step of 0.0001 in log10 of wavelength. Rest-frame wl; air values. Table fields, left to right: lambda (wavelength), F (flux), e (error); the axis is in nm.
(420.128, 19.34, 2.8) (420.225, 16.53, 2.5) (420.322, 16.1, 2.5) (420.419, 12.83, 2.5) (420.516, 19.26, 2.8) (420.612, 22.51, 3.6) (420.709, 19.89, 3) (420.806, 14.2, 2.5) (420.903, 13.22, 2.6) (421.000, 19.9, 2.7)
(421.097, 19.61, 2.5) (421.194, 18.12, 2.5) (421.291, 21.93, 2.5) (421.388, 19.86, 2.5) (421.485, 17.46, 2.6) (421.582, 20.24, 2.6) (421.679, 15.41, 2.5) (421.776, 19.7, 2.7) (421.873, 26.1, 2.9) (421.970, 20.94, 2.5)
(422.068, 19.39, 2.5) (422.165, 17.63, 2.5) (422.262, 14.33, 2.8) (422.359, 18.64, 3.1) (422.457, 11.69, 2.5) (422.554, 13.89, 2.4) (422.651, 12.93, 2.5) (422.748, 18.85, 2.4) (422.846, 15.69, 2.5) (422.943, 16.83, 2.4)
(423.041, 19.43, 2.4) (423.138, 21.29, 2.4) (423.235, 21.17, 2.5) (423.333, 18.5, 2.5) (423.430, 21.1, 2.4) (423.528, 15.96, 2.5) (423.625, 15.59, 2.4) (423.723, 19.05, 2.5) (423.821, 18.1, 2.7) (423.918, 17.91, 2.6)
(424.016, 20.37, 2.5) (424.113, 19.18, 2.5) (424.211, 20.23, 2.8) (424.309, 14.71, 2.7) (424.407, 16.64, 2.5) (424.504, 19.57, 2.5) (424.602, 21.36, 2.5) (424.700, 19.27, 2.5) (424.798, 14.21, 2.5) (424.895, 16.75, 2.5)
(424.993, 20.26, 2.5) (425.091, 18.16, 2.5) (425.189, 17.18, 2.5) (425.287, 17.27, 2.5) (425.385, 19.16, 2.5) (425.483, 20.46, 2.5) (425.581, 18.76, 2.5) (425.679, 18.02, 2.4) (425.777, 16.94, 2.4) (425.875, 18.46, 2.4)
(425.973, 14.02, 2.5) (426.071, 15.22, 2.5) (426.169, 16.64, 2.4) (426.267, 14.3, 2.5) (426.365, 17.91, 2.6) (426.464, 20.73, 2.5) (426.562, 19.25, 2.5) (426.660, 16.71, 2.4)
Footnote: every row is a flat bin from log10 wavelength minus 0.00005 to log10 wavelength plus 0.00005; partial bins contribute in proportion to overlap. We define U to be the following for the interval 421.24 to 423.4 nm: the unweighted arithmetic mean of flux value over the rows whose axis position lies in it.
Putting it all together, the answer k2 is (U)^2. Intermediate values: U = 18.3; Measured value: 334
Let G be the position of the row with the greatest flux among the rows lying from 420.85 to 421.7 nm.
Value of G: 421.291 nm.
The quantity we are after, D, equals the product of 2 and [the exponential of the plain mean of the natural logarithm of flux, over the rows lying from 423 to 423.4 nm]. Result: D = 40.1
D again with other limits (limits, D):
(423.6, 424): 35.2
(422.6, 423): 31.9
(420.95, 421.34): 39.7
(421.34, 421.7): 36.3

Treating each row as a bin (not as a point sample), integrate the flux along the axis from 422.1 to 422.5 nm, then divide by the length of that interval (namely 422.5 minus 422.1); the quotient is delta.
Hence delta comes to 15.8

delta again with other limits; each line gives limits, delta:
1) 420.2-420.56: 16.1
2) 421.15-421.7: 19.0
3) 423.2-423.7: 18.4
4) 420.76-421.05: 15.8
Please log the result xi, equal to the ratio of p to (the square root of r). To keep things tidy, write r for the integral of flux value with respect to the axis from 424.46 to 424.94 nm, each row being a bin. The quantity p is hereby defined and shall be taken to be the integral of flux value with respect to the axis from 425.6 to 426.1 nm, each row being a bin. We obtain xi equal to 2.83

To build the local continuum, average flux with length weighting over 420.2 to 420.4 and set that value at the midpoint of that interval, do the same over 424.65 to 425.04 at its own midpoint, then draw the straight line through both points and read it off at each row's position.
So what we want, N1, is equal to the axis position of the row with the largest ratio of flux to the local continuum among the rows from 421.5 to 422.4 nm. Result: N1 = 421.873 nm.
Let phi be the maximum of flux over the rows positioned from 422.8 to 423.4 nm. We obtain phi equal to 21.29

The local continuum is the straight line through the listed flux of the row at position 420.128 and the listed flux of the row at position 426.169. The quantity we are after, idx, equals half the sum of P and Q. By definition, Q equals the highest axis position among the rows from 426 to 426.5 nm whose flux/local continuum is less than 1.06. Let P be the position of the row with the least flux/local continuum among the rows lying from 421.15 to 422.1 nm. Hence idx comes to 423.97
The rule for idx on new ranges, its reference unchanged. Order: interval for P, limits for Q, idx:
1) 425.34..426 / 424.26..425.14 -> 425.43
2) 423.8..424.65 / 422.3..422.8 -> 423.53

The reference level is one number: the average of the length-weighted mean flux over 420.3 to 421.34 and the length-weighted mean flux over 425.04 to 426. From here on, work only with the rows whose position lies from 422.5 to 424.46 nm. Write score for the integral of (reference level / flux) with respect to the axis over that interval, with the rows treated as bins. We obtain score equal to 2.0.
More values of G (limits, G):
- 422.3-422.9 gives 422.748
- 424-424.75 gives 424.602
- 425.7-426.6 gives 426.464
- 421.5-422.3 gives 421.873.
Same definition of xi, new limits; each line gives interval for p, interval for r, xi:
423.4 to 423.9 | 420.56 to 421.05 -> 3.00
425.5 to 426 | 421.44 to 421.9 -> 2.94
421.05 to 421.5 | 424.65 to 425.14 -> 2.98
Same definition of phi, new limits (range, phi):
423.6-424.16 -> 20.37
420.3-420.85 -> 22.51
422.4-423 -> 18.85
